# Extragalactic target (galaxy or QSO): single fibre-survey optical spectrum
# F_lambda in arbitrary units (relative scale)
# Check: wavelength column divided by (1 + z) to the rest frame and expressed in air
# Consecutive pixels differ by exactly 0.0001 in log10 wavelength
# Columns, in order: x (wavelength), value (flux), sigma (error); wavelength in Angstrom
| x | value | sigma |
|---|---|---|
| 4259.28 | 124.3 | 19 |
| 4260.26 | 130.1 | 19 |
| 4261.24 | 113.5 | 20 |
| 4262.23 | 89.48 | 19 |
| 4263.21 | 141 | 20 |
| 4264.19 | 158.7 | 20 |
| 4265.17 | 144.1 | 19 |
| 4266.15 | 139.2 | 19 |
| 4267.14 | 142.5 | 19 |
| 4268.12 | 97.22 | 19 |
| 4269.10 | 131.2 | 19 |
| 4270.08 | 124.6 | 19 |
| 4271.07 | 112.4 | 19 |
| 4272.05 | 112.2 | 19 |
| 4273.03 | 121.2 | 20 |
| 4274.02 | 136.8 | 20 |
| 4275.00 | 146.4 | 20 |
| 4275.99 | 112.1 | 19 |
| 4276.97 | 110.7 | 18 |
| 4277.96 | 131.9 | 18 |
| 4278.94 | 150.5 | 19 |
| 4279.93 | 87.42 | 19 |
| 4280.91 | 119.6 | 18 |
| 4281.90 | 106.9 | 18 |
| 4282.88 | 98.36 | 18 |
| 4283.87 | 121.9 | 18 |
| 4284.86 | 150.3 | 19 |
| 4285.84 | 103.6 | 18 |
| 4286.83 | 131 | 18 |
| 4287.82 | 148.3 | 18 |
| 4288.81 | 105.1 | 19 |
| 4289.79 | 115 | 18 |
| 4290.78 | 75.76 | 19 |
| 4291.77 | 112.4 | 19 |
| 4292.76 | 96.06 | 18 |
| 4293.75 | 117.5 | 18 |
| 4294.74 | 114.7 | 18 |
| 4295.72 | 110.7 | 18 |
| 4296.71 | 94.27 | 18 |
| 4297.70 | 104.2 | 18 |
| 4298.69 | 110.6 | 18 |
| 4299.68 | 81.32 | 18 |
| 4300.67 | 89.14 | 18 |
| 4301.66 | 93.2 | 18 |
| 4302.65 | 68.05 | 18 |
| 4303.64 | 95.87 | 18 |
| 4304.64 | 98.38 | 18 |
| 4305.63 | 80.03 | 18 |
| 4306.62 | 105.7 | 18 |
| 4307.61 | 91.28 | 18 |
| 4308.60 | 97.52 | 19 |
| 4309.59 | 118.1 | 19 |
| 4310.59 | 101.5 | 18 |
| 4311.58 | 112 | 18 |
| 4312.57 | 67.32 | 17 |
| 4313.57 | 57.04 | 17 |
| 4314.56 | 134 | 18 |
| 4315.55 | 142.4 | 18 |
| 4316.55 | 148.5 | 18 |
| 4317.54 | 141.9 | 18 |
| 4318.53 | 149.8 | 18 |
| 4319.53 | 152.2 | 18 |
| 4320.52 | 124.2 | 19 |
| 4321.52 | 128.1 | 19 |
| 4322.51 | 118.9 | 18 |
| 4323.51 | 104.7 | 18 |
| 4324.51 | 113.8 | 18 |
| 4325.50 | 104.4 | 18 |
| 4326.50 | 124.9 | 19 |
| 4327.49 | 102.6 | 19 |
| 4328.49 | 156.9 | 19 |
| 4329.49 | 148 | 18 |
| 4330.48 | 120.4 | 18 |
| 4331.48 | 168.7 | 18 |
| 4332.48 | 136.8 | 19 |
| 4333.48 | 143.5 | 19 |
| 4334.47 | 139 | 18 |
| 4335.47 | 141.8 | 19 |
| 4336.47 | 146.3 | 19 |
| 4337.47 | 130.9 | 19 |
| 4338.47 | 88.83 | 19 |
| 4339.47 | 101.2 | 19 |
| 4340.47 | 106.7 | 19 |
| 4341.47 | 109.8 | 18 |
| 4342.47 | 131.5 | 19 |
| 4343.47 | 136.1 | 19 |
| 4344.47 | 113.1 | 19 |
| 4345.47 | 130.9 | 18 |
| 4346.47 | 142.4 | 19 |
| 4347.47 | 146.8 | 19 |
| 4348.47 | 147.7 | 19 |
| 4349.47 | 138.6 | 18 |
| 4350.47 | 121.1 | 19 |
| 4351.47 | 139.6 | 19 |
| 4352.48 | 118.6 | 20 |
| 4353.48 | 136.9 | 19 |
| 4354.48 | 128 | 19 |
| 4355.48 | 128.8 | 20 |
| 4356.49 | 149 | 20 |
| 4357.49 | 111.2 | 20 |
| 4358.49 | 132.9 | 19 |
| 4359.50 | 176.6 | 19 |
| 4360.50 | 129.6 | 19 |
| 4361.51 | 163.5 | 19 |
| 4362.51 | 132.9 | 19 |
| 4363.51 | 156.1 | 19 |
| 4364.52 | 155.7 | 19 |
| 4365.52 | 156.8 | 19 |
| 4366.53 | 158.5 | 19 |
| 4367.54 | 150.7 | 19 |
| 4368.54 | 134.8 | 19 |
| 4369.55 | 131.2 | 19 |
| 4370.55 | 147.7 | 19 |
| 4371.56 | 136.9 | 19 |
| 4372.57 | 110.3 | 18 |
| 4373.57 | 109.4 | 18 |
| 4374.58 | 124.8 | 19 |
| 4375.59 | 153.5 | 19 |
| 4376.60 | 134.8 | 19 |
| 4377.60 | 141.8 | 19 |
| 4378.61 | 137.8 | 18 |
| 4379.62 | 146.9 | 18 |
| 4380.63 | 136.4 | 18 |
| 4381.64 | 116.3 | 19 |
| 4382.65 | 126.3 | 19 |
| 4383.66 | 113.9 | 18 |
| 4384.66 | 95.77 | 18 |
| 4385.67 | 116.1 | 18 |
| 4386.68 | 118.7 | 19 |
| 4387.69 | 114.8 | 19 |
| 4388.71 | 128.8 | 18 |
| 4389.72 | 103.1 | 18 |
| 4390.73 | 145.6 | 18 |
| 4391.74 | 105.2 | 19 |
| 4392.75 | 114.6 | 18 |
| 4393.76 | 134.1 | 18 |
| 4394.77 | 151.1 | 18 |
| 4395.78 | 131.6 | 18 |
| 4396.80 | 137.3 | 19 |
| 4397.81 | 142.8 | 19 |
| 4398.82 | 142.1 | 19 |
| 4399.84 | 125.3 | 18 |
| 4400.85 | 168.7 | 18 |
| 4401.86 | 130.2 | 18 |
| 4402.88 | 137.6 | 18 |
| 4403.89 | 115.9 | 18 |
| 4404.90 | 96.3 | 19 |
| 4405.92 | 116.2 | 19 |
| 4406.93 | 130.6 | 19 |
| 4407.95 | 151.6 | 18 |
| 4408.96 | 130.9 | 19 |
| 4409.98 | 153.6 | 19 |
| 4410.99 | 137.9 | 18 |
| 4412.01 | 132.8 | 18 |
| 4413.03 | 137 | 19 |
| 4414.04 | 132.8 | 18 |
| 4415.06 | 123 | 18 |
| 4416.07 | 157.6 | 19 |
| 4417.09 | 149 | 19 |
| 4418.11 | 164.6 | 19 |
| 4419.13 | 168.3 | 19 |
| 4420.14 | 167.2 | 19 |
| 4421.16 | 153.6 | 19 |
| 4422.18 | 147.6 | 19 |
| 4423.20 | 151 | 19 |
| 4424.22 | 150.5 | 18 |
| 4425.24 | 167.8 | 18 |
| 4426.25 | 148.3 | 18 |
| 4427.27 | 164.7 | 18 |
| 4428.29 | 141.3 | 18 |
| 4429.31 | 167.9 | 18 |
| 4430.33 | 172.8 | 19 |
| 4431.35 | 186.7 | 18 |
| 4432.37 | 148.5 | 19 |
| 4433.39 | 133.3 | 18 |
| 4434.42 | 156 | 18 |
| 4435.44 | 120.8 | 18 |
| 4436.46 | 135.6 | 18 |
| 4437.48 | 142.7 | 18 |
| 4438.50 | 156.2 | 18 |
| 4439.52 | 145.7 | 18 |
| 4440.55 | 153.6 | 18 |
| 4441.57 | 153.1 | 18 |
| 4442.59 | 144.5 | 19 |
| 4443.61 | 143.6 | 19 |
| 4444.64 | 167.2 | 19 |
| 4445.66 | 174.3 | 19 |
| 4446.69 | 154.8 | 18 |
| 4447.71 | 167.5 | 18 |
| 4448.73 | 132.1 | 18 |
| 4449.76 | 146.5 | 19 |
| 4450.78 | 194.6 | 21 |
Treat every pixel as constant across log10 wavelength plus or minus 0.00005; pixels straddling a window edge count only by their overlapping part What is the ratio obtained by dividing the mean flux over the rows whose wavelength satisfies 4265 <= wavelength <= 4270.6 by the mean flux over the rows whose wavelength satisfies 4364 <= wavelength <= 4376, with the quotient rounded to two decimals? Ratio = 0.93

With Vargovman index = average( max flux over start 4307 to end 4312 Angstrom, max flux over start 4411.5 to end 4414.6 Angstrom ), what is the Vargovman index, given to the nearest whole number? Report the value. 128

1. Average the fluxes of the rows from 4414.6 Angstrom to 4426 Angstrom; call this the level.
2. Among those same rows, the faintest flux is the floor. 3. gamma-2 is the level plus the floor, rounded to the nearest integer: 278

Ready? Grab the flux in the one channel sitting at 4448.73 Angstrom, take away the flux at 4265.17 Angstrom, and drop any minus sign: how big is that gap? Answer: 12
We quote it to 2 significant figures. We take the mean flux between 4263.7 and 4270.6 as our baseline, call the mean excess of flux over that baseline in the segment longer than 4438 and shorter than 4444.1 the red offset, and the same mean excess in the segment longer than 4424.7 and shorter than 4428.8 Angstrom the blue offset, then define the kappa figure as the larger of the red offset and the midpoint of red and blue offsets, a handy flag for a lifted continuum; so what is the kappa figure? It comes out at 19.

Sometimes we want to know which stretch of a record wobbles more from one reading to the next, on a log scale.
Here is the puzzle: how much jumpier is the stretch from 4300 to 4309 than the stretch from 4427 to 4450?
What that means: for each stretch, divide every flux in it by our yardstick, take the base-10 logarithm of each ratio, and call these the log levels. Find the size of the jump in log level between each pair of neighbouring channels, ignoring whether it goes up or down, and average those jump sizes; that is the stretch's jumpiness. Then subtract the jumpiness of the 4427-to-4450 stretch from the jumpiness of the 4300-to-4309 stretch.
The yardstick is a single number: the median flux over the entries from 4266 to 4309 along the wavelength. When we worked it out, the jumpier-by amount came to 0.031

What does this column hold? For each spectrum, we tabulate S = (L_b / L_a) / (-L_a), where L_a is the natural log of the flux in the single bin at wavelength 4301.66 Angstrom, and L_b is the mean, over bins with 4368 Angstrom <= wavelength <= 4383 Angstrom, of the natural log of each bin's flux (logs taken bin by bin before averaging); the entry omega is -0.237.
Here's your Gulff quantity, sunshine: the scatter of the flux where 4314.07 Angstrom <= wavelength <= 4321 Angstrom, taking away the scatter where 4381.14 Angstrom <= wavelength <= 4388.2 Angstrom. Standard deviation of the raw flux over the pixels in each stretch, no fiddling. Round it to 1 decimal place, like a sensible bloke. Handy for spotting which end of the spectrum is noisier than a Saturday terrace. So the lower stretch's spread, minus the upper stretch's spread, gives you 0.6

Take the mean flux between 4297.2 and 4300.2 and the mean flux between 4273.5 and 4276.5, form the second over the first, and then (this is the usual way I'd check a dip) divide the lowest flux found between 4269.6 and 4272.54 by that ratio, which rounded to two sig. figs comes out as 84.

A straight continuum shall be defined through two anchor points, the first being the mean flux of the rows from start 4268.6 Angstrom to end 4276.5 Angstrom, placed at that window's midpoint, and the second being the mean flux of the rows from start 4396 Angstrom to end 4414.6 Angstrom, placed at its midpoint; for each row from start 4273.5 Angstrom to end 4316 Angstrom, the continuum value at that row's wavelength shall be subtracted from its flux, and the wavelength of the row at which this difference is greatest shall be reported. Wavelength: 4278.94 Angstrom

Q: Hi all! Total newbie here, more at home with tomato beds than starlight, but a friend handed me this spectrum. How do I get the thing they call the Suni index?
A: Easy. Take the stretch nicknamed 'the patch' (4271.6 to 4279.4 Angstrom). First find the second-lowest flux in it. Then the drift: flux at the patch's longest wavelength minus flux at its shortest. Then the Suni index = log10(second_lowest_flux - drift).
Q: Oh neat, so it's 1.87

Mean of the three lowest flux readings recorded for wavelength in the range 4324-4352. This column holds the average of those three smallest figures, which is 98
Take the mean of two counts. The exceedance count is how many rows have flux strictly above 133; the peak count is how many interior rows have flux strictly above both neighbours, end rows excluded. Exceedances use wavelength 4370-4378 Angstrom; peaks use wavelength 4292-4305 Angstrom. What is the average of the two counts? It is 4.00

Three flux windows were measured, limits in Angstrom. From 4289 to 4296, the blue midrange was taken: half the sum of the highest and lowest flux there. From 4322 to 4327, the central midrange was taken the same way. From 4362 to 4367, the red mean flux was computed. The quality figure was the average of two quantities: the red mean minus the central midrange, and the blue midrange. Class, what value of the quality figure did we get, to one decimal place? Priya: 67.0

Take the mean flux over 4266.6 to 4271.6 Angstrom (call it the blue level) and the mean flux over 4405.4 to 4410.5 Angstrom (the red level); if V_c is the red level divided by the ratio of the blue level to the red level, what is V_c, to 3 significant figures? 153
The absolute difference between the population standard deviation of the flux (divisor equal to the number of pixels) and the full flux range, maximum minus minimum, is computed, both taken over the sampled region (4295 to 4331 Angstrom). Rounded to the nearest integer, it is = 75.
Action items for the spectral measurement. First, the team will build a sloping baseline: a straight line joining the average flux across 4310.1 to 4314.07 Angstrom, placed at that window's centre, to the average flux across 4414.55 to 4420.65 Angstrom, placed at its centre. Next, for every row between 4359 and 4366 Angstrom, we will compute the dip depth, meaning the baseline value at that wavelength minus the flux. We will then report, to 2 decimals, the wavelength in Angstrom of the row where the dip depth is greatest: 4360.50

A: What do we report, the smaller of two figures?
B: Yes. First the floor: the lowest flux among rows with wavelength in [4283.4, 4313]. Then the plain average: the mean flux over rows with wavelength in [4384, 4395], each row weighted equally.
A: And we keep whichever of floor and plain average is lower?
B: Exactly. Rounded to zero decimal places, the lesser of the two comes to 67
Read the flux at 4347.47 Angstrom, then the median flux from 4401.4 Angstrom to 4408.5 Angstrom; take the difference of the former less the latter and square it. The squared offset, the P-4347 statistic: 276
